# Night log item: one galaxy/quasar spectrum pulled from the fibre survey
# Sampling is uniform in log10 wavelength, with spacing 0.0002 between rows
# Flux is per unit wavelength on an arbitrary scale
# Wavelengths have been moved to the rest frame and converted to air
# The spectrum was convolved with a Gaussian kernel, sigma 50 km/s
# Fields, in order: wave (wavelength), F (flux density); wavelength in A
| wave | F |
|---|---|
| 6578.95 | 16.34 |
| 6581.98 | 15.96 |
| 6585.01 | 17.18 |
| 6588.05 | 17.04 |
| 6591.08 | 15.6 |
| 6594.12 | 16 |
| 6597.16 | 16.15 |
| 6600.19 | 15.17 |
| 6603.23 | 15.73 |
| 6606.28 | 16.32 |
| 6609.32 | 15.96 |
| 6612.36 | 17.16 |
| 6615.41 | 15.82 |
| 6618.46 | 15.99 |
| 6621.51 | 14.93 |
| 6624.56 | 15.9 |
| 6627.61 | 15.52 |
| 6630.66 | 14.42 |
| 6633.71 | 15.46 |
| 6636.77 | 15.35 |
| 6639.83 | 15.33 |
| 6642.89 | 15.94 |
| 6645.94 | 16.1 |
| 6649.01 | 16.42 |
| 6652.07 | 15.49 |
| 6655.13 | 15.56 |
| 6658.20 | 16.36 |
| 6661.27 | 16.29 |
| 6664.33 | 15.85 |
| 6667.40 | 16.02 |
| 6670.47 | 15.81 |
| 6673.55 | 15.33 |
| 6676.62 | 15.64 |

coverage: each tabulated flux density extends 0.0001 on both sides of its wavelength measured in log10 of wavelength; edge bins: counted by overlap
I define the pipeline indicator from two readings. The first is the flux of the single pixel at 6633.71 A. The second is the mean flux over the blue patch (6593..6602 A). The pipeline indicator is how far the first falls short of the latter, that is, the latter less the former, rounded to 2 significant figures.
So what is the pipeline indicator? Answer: 0.31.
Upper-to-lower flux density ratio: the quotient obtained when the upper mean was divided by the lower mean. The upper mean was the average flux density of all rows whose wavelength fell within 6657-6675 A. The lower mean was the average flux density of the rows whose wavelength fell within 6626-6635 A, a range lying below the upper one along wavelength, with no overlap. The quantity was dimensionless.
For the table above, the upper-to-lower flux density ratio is 1.05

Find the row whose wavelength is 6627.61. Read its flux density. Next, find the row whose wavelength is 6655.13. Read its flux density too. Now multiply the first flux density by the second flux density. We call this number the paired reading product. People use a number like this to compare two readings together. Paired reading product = 241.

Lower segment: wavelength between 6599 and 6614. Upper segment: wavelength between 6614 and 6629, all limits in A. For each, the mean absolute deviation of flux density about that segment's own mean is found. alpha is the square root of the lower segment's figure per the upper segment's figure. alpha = 1.28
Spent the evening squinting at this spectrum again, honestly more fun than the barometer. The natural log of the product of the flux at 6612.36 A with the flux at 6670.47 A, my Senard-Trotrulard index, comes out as 5.60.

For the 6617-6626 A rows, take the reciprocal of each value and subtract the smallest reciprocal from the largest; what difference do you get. 0.0044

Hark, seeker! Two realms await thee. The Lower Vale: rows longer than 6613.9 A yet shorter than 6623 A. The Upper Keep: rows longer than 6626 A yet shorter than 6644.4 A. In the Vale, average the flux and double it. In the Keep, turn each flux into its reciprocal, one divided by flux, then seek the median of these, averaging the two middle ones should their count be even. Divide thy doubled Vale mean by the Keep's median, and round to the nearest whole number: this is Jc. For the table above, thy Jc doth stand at 480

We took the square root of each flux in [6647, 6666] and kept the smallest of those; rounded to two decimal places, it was 3.94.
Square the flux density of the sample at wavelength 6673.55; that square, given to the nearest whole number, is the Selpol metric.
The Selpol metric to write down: 235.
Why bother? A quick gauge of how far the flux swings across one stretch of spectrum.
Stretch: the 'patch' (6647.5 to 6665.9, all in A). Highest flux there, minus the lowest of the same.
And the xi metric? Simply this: 0.93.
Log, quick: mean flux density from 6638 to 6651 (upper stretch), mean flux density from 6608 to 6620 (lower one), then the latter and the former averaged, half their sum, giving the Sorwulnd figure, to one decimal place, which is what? 16.1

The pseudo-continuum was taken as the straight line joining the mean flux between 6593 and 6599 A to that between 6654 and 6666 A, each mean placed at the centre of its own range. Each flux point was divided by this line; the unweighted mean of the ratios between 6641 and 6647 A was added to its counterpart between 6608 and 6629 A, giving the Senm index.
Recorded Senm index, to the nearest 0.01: 1.99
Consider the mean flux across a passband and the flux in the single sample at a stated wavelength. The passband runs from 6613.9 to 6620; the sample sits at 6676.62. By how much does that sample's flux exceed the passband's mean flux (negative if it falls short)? -0.3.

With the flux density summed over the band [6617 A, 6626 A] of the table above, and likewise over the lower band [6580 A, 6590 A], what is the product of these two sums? 2349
